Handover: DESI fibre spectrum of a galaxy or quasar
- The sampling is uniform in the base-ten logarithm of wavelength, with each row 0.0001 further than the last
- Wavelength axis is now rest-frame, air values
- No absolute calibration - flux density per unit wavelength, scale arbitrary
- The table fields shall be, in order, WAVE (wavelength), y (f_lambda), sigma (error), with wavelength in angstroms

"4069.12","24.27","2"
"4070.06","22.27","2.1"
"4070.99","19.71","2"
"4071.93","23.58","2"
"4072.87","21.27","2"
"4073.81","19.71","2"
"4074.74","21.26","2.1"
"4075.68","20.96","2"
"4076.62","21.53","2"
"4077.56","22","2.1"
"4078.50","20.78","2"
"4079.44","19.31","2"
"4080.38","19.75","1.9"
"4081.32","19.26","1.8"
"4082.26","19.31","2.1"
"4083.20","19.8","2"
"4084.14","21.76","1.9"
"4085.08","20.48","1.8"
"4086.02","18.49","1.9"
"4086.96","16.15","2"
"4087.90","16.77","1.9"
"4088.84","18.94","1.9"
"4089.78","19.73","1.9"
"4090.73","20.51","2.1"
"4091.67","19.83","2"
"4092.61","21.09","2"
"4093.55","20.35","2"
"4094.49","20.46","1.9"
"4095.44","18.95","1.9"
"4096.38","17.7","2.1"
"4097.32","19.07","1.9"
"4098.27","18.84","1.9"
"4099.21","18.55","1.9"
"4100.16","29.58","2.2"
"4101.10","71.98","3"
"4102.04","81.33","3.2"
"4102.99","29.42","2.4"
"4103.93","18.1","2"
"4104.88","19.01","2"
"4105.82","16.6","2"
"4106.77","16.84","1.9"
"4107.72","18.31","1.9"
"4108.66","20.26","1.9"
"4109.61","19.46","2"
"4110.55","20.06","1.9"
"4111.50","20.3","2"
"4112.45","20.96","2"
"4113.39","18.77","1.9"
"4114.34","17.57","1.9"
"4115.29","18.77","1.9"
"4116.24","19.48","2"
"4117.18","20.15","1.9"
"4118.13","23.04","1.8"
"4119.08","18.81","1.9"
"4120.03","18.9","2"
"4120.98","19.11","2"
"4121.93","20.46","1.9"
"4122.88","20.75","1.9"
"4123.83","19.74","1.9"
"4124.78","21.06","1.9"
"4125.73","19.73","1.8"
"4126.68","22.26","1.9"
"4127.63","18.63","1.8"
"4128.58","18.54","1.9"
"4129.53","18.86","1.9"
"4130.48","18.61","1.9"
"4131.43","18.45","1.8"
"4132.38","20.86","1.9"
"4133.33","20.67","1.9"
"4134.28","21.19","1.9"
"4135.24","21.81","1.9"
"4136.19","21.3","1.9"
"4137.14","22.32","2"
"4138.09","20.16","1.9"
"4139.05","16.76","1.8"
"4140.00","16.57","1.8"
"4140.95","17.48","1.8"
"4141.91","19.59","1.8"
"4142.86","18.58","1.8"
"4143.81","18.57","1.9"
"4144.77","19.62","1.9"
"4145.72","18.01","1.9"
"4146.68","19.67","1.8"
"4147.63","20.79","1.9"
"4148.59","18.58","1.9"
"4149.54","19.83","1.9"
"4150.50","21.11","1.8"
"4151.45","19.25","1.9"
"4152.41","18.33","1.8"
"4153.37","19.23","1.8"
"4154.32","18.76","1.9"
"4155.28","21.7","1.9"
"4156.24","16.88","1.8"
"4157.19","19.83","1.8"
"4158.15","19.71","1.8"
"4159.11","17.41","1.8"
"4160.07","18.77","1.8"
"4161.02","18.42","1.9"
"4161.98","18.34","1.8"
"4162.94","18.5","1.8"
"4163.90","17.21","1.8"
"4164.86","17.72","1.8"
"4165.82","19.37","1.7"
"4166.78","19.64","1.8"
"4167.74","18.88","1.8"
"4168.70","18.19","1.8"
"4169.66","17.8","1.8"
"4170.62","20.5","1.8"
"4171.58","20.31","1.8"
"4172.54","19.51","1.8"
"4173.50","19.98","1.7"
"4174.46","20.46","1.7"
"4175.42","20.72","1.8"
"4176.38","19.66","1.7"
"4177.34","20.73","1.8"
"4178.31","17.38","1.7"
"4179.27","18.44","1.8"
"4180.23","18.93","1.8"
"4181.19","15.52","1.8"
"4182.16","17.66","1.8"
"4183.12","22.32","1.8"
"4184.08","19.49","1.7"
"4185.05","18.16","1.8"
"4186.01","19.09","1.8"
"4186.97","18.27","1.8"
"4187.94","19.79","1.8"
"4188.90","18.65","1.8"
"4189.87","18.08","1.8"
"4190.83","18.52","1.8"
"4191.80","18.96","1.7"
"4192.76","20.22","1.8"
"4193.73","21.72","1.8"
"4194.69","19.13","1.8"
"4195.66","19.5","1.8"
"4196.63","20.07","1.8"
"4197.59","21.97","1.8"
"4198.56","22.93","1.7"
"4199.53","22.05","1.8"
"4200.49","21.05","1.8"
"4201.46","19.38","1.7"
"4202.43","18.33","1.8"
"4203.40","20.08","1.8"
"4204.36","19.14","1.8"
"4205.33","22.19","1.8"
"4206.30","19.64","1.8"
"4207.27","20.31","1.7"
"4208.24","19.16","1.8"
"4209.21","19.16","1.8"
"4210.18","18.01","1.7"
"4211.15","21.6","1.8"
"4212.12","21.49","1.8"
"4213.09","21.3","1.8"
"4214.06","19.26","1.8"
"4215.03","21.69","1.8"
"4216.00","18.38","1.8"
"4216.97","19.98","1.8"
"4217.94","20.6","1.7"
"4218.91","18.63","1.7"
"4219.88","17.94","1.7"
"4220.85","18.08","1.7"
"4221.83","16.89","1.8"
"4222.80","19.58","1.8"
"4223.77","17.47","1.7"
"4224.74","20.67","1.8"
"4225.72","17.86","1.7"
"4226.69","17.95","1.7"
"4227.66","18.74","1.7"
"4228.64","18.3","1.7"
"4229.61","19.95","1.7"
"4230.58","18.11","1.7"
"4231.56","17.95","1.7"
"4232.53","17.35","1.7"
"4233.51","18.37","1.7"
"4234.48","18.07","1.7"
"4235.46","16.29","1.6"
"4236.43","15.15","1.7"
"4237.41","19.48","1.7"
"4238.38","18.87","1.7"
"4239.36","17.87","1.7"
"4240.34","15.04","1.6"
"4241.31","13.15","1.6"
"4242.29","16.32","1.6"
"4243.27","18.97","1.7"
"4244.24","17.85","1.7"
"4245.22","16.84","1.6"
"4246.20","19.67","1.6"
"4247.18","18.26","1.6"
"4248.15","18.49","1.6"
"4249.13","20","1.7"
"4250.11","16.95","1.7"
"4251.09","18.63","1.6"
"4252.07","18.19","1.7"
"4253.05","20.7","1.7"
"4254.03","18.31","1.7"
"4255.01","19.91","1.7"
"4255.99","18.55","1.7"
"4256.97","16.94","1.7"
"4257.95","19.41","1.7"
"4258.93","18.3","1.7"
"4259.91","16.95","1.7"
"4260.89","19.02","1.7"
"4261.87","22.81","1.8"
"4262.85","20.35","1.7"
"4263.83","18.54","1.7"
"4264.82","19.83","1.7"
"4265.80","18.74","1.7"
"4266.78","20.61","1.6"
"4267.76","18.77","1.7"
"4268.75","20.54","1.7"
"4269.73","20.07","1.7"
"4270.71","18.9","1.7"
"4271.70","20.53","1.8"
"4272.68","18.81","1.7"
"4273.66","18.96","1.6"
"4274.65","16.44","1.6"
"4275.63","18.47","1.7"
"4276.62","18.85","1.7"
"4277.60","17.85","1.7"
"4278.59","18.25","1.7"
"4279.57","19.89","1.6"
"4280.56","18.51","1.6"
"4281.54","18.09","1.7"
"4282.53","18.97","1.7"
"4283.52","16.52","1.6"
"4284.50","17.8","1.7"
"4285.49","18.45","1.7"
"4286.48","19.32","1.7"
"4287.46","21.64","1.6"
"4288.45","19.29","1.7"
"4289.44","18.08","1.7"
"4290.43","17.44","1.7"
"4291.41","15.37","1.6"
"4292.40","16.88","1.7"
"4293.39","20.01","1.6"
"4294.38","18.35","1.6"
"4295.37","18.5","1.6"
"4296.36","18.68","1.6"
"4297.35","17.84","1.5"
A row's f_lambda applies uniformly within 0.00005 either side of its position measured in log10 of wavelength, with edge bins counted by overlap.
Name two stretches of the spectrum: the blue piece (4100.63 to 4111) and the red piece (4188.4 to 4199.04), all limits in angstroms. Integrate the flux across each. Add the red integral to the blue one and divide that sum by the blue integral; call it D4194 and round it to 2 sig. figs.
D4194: 1.7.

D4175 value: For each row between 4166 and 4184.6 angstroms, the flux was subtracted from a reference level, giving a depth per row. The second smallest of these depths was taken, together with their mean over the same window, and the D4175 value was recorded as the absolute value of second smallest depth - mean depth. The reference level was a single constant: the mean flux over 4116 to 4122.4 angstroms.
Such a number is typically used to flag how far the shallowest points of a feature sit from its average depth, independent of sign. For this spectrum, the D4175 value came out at 1.46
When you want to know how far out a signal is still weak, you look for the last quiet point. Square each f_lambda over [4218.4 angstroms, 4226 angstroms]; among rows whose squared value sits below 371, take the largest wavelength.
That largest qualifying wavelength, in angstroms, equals 4225.72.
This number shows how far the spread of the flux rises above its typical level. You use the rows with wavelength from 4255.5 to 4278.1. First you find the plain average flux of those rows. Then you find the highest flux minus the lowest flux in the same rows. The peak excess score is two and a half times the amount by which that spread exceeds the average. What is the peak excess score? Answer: -32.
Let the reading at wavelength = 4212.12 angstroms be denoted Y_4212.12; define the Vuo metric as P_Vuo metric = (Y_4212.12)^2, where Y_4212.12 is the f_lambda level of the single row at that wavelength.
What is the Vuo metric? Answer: 462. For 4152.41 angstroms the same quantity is 336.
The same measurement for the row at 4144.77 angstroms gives 385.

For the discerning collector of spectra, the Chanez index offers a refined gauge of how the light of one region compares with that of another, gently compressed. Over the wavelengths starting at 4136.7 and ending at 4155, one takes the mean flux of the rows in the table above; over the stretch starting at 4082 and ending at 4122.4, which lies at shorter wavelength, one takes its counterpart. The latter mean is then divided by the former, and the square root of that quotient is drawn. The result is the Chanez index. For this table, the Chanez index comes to 1.08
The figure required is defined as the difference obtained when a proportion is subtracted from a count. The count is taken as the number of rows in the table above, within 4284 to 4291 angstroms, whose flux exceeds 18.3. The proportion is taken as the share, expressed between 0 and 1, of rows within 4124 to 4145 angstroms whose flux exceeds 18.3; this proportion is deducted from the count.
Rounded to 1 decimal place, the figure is 3.1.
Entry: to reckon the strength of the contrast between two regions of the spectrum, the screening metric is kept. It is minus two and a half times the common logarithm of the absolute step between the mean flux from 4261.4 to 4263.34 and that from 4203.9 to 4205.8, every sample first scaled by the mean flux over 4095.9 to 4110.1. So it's 3.7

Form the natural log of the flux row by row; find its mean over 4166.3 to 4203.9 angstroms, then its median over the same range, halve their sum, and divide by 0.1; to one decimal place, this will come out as 29.7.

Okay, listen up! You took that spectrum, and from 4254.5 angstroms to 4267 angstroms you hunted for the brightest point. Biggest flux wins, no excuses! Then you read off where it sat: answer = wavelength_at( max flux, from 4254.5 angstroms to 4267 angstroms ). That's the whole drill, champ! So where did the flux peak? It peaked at 4261.87 angstroms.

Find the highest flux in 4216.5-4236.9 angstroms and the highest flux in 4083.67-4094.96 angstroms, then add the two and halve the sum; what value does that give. 21.2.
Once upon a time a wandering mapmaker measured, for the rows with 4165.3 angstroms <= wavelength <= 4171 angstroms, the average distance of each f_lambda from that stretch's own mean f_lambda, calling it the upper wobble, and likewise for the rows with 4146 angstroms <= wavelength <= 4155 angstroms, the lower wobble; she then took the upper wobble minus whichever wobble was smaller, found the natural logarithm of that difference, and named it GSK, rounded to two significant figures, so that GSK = -3.8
